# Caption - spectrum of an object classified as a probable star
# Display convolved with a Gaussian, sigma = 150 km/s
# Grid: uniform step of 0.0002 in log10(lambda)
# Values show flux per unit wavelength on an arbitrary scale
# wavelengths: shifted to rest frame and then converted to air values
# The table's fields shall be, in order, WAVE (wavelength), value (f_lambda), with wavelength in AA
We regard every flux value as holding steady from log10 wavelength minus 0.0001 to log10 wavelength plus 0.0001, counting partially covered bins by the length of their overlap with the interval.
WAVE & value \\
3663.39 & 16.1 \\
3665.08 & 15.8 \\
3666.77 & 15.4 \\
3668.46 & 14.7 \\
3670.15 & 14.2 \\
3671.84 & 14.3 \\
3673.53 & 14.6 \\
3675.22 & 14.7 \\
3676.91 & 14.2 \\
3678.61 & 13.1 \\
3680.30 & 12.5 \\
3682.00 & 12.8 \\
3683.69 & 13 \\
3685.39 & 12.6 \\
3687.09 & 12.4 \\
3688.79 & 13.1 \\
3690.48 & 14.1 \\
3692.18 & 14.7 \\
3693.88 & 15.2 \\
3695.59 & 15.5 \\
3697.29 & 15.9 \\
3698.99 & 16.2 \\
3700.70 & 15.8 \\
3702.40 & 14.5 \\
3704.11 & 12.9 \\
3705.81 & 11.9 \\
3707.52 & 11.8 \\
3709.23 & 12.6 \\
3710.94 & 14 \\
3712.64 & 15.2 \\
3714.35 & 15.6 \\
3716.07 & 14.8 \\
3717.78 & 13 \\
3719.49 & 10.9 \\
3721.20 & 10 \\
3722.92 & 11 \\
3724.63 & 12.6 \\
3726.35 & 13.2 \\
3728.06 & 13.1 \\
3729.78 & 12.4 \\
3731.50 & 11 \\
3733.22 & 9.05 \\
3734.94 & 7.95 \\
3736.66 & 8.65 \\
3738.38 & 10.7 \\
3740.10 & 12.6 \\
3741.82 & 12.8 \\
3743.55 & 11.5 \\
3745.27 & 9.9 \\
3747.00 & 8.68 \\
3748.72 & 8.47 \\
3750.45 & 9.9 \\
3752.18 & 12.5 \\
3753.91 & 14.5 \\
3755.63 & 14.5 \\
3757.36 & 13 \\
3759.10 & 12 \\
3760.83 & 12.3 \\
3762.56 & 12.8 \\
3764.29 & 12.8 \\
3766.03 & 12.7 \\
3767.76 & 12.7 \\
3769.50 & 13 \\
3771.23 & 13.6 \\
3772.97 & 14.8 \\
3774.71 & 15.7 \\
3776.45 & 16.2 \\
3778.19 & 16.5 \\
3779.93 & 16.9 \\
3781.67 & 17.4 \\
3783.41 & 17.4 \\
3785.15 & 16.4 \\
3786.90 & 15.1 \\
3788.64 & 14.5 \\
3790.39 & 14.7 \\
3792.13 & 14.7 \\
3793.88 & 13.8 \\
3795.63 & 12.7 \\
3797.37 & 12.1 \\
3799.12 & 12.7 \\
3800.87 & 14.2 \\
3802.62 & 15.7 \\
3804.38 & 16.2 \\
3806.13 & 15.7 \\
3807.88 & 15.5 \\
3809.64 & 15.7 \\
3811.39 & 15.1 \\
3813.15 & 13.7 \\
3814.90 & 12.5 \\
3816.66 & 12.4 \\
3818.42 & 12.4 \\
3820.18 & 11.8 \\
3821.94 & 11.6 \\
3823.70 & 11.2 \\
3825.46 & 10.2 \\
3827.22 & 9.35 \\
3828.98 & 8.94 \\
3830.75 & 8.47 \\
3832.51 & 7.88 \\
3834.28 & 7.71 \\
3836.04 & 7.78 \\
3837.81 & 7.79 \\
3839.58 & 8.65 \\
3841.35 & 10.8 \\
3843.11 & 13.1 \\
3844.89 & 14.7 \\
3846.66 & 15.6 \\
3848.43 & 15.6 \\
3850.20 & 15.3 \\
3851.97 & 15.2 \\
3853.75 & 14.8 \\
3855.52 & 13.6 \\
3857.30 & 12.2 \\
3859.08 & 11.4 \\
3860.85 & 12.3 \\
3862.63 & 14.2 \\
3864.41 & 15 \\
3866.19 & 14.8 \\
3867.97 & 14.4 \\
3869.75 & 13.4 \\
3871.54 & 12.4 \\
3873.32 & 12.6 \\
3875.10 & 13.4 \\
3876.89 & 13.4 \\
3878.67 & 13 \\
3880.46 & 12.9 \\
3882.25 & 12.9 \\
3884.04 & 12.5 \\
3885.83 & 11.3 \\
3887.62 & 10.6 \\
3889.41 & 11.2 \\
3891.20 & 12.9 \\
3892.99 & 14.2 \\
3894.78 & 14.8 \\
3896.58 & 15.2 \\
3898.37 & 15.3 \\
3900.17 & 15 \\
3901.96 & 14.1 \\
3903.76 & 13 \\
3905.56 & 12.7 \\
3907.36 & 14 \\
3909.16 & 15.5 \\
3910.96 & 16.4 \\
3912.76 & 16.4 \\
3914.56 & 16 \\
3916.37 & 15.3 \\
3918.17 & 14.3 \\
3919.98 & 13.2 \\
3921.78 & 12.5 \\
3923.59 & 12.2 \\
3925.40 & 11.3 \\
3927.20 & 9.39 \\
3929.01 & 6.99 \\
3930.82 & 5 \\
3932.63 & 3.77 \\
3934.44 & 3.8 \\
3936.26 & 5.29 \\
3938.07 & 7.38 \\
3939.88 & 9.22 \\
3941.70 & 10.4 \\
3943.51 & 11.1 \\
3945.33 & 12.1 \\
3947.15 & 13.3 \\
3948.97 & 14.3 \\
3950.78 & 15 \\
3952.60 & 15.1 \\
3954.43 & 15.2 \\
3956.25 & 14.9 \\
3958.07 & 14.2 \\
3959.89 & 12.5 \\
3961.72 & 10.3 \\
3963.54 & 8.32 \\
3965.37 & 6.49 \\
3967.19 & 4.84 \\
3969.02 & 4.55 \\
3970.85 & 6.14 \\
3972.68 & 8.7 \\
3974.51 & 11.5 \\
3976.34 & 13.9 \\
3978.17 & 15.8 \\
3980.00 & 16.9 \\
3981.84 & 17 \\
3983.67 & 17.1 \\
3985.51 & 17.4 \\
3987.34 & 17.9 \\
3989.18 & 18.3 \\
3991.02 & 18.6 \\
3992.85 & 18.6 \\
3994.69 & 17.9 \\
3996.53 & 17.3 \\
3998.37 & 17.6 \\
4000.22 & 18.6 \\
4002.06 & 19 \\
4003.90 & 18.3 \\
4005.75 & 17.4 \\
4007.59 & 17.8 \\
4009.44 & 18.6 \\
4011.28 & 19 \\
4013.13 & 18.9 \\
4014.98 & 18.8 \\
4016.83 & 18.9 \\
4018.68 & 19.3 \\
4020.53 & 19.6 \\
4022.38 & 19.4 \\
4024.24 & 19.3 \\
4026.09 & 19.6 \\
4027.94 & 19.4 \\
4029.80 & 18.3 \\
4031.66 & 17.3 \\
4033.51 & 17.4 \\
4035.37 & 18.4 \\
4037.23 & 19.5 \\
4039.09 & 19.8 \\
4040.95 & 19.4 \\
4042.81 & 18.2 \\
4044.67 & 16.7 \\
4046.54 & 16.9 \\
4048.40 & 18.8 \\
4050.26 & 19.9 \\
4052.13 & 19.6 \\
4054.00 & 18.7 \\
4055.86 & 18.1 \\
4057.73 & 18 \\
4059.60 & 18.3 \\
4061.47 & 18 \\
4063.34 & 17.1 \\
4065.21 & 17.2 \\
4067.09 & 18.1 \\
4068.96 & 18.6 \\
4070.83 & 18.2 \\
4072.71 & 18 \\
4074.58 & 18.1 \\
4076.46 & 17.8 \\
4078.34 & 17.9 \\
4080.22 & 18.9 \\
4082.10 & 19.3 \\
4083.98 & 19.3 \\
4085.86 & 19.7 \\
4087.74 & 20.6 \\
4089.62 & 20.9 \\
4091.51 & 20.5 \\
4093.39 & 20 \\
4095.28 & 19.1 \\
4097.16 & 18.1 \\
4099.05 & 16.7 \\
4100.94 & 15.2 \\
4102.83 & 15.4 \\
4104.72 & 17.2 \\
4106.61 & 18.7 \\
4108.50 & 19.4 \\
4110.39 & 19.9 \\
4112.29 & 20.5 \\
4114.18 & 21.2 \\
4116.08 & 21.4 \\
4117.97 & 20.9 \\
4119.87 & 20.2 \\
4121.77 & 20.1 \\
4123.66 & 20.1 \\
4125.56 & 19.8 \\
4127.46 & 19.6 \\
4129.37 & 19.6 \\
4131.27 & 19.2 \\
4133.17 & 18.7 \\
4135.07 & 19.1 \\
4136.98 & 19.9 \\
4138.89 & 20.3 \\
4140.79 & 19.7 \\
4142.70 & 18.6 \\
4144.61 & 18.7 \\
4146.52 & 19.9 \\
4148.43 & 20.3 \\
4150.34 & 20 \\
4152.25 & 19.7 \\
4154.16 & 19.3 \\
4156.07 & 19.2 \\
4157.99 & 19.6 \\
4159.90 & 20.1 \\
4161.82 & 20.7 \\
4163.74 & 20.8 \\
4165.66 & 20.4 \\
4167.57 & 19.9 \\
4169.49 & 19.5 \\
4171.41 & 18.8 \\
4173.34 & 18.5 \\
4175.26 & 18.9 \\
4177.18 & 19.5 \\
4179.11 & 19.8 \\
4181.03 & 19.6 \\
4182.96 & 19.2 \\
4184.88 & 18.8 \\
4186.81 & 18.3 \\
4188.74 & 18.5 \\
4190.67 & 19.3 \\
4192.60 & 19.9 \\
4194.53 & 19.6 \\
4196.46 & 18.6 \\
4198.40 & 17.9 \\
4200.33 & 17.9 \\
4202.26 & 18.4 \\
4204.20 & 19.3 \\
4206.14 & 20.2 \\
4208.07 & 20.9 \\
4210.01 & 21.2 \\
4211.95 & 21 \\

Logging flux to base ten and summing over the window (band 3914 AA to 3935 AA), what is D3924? 11.6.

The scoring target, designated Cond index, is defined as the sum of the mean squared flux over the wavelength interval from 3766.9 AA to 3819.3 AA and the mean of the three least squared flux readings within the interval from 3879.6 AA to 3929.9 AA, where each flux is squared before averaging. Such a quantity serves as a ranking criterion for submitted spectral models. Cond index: 301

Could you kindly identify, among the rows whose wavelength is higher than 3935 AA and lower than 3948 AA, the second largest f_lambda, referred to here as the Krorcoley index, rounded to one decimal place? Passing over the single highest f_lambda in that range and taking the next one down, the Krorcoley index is 12.1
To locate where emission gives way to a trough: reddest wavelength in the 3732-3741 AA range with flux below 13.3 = 3740.10 AA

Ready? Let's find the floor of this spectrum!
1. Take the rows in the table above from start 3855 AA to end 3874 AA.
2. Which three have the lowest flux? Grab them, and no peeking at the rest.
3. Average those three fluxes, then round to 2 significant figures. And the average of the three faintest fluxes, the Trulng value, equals 12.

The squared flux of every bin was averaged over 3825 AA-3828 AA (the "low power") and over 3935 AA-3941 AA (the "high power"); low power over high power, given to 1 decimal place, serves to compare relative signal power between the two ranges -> 1.7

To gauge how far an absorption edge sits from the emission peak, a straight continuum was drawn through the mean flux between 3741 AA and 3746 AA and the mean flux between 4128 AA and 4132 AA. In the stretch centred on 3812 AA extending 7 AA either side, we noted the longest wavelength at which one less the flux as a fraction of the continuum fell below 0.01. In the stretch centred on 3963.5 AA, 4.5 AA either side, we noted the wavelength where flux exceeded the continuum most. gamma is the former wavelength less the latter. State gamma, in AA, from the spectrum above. -146.7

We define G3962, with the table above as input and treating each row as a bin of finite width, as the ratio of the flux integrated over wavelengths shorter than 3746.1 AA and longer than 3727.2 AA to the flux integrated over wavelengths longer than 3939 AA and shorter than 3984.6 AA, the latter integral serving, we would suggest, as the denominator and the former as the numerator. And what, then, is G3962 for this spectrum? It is 0.4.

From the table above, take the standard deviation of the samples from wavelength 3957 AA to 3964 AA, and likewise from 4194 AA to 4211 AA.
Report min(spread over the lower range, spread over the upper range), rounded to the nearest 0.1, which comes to 1.2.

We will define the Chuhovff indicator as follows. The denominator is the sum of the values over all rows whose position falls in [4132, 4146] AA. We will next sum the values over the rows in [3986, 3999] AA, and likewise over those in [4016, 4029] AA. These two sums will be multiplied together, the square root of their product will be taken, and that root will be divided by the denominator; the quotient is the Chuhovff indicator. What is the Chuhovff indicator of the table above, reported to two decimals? 0.97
